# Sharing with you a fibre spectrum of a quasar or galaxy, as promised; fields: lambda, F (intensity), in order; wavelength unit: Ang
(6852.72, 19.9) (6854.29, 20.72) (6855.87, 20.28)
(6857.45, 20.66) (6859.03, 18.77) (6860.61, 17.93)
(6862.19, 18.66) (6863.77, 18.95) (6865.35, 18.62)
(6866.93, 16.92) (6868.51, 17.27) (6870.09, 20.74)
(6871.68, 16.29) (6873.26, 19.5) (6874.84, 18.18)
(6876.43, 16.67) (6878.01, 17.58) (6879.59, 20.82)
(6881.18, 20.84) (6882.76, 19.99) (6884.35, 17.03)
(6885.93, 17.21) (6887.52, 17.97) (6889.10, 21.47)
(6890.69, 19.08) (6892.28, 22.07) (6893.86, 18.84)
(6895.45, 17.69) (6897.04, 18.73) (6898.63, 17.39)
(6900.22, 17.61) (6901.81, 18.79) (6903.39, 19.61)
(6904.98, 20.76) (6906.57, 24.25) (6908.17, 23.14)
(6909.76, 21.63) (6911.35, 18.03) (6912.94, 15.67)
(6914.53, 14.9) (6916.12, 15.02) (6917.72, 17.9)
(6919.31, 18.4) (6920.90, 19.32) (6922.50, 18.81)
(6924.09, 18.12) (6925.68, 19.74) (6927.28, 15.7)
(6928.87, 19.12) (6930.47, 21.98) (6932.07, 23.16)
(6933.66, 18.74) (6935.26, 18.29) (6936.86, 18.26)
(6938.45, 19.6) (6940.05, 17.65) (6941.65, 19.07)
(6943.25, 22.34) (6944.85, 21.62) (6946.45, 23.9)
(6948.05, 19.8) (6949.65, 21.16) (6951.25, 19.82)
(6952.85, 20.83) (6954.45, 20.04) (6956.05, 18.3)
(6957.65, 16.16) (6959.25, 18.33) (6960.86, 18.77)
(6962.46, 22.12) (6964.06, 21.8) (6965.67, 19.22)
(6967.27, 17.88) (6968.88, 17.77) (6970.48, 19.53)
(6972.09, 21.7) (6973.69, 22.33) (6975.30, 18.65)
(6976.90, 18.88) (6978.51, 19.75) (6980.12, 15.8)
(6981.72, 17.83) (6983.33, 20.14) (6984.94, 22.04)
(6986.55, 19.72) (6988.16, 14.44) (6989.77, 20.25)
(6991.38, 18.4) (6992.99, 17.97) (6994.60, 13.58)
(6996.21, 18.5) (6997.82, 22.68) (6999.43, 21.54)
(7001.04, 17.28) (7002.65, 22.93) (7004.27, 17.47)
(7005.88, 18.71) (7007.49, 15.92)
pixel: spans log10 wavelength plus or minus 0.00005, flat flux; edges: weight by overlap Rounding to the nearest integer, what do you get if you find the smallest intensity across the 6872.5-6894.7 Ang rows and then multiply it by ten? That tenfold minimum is 167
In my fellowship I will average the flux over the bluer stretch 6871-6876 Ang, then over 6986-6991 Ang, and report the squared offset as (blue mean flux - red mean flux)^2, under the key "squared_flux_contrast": 0.0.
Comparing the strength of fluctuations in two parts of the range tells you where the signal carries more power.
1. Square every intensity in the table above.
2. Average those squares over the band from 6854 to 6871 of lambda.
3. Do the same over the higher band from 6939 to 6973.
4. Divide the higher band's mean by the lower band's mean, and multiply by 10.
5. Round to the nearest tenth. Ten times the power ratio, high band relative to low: 11.0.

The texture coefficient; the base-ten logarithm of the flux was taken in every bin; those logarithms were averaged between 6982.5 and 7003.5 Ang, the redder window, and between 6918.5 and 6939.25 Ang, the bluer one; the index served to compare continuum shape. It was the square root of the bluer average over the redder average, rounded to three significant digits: 1.00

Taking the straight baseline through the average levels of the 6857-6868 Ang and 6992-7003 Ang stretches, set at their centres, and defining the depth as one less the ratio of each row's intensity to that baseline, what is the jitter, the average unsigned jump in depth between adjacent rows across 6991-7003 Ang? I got 0.19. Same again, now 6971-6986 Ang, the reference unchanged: 0.10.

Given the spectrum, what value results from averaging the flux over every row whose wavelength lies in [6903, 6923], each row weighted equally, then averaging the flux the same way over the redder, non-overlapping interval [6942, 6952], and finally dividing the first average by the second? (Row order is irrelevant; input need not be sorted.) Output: 0.89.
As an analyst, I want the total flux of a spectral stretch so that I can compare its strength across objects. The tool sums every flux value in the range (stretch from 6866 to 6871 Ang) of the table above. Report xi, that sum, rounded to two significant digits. 55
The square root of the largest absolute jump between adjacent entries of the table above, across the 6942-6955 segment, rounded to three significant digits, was 2.02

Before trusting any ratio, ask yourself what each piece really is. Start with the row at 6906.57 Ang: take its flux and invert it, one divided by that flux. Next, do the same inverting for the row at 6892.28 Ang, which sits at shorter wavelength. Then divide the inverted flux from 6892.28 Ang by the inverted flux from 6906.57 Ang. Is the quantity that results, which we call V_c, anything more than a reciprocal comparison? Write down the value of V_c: 1.10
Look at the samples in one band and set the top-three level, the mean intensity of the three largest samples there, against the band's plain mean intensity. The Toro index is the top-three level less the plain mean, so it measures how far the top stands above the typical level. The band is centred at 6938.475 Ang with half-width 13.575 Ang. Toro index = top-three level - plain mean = 3.1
